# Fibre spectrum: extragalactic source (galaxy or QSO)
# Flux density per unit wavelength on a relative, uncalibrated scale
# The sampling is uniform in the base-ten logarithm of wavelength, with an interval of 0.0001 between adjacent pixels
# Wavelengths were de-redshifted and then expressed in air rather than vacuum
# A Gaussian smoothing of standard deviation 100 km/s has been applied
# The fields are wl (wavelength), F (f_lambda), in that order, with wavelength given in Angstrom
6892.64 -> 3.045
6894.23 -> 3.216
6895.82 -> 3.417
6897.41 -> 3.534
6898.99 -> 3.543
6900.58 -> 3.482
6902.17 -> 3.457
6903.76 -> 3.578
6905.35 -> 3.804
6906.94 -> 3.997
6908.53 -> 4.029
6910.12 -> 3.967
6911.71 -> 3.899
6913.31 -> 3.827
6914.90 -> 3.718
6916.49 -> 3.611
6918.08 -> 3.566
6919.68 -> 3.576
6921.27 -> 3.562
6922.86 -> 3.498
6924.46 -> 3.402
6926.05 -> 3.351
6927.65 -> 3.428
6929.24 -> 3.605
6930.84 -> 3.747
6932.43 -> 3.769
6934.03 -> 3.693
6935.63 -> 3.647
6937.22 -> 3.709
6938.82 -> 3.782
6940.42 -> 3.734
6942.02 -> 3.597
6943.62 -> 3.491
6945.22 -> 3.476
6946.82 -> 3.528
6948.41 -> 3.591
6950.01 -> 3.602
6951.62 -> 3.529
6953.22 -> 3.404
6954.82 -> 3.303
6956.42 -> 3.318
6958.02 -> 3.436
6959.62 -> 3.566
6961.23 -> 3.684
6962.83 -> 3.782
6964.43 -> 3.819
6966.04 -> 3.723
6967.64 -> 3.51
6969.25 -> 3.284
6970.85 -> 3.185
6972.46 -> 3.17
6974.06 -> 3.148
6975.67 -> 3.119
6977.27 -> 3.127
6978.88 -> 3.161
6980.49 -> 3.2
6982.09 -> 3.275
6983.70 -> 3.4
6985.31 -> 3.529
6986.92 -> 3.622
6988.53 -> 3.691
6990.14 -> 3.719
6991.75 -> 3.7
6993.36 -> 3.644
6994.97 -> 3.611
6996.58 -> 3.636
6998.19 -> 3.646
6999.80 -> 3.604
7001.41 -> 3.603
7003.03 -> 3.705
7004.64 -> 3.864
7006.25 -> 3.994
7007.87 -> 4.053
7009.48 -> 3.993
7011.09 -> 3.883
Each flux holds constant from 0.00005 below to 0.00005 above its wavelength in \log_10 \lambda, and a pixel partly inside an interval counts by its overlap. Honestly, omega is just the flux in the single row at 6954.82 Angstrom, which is 3.303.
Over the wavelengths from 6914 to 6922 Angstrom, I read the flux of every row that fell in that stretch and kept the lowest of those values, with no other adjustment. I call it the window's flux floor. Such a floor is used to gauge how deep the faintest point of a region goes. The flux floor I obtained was 3.562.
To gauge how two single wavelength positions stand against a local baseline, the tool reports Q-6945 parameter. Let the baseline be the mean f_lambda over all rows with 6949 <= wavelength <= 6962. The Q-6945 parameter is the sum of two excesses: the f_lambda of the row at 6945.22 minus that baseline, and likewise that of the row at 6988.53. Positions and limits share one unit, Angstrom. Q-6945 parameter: 0.21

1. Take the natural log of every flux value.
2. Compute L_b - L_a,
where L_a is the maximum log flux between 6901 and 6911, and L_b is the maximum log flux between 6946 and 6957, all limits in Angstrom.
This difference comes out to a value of -0.11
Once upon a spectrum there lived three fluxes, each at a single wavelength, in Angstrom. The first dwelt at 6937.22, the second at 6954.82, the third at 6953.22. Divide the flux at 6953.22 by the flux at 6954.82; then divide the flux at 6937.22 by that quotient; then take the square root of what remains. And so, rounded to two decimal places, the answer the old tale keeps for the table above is 1.90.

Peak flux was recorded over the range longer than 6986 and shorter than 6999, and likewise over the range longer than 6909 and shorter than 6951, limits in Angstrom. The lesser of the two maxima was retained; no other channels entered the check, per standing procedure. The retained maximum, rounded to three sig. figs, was 3.72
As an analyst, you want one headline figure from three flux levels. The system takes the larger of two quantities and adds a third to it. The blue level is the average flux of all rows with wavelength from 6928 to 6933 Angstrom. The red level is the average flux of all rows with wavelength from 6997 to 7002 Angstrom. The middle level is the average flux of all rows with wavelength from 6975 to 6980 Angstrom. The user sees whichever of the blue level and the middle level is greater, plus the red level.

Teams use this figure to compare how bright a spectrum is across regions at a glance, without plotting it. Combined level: 7.3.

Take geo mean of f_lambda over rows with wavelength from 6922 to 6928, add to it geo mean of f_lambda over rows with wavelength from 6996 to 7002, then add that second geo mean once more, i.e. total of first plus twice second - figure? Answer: 10.7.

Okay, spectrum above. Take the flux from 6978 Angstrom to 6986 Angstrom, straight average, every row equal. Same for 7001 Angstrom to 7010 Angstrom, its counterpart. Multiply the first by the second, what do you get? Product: 12.8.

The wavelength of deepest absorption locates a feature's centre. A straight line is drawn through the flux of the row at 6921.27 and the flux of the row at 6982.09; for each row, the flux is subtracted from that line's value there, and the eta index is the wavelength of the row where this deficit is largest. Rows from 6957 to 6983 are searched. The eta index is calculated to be 6975.67 Angstrom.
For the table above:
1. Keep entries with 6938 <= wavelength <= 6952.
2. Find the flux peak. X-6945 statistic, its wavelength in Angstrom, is 6938.82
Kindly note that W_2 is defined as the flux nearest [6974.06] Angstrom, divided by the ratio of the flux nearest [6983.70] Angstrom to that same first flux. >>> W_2 2.91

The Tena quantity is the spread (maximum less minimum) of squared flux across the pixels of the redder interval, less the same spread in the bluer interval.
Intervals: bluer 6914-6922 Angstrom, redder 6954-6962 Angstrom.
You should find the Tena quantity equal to 1.5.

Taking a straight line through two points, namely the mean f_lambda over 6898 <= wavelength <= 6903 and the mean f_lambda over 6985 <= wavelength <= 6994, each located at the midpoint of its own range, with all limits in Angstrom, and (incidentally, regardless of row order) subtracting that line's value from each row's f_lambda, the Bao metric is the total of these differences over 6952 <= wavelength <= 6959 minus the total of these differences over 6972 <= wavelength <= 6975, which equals 0.0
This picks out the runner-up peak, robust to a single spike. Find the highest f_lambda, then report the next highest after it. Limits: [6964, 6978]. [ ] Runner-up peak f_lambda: 3.723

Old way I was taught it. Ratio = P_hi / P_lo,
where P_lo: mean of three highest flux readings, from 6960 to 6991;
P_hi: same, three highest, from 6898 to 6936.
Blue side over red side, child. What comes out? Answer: 1.06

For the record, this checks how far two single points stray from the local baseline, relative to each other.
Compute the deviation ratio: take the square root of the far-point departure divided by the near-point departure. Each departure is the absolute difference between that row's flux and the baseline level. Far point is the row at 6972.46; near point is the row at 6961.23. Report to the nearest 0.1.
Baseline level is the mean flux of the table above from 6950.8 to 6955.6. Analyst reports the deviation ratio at 0.9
